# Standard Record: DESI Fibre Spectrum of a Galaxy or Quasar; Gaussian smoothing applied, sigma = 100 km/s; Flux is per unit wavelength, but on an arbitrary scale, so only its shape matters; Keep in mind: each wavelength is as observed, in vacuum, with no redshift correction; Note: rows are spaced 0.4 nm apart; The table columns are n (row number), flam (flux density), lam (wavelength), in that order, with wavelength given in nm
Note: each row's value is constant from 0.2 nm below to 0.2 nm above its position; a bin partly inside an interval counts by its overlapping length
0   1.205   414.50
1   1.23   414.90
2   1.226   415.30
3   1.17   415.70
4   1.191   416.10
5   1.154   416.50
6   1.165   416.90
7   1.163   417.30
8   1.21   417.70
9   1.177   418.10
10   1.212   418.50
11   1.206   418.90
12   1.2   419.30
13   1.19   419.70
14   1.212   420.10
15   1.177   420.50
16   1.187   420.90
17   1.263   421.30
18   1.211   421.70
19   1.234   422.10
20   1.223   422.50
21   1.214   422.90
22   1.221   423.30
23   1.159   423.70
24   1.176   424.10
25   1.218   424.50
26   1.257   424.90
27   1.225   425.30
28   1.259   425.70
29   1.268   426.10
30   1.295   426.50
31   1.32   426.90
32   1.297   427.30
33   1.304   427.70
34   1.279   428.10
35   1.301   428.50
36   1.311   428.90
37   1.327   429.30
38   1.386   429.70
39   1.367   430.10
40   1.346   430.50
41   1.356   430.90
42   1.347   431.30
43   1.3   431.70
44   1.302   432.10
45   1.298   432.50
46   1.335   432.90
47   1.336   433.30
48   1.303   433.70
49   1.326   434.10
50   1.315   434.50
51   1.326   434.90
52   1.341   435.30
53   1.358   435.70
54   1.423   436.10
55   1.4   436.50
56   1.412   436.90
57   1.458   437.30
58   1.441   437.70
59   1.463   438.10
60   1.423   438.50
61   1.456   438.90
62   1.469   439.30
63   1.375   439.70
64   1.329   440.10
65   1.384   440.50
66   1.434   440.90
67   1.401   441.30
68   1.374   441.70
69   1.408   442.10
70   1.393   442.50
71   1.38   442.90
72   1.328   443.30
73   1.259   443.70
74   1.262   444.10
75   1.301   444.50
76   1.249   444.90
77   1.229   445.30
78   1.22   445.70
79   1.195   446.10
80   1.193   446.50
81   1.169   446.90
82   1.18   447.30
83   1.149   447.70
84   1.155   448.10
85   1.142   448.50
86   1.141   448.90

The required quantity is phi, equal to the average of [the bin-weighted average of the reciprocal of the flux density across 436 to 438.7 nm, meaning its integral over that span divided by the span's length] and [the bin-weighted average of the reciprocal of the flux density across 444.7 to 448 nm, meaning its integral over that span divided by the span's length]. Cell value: 0.767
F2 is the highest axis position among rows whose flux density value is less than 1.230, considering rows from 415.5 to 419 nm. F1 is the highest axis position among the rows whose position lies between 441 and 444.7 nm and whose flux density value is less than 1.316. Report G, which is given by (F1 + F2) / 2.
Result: 431.70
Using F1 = 444.50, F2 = 418.90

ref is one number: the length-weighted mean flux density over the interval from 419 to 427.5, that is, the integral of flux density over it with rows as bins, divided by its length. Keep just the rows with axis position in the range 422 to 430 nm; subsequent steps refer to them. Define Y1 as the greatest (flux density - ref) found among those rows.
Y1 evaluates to 0.157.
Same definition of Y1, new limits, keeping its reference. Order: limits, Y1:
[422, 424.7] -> 0.005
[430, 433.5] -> 0.138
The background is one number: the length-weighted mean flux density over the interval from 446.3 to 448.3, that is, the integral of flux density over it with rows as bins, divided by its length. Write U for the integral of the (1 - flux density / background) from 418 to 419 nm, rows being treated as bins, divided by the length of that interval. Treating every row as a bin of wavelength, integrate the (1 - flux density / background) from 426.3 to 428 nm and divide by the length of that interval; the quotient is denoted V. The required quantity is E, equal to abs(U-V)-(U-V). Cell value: 0.00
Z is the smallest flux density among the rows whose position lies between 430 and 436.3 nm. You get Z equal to 1.298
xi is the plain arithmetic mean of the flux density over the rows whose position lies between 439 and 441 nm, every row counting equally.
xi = 1.40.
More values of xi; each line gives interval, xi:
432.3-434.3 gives 1.32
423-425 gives 1.21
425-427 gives 1.27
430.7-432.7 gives 1.32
